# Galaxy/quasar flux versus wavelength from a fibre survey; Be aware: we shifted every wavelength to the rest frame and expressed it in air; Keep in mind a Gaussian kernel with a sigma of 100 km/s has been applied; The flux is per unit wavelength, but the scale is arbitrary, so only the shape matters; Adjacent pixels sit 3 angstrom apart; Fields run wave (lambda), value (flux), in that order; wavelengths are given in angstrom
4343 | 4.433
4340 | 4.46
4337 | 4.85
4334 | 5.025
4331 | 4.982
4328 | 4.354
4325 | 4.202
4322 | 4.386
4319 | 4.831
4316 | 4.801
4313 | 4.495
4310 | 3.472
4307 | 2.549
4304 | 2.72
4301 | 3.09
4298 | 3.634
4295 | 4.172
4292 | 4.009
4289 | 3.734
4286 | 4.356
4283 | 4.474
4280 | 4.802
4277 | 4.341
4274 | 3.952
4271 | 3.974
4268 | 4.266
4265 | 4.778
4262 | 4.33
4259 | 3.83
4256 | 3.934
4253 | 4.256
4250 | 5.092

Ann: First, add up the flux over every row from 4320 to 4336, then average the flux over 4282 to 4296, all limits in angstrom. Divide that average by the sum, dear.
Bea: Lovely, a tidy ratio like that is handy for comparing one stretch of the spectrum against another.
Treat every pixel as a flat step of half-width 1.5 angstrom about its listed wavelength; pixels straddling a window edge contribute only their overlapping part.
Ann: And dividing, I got 0.18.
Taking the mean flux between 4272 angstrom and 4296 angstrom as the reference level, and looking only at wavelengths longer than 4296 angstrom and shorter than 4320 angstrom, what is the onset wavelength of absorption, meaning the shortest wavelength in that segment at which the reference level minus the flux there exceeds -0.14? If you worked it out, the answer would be 4298 angstrom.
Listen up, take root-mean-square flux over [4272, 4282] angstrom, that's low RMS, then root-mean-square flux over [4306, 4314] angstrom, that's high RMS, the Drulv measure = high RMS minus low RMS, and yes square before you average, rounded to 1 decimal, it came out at -0.8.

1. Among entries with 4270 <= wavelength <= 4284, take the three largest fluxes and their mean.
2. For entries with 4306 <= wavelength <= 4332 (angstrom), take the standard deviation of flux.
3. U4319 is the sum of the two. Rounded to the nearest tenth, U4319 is 5.3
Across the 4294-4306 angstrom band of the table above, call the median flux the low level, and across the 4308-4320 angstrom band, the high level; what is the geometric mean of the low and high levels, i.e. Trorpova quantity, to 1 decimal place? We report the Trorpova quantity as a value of 4.0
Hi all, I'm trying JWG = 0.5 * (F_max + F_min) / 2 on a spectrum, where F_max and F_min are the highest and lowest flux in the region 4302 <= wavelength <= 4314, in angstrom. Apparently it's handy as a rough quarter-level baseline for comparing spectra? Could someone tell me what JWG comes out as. 1.76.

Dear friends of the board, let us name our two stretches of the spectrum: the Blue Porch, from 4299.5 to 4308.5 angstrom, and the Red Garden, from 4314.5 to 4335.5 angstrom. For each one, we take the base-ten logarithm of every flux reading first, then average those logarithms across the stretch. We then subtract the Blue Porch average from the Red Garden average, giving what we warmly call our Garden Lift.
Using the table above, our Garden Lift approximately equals 0.22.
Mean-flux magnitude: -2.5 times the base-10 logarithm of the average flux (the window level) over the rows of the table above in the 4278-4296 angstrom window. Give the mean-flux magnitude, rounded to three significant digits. -1.57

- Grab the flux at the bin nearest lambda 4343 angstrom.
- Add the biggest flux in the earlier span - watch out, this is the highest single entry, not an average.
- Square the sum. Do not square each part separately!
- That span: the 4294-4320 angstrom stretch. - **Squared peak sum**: 85.8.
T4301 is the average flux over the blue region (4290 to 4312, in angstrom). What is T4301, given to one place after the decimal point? 3.4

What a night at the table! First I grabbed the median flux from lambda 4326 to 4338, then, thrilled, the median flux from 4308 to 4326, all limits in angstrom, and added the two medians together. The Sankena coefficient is 9.4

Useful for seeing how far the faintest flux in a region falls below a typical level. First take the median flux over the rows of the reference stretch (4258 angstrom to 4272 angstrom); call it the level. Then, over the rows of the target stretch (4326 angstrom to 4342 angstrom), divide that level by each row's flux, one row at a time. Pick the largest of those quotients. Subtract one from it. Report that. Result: -0.02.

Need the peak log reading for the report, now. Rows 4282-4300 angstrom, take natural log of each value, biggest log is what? 1.50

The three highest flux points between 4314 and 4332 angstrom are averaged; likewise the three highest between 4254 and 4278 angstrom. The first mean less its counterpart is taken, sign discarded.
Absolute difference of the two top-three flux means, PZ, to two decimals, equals 0.39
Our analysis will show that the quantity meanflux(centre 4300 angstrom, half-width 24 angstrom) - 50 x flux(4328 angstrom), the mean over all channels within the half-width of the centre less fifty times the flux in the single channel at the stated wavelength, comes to -214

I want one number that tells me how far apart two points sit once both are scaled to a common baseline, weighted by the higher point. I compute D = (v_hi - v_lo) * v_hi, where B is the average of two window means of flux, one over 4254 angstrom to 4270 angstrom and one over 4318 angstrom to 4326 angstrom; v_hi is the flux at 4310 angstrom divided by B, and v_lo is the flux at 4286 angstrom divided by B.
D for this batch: -0.16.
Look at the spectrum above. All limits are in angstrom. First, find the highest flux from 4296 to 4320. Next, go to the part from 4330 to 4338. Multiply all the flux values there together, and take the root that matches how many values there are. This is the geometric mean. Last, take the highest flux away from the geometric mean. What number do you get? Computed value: 0.12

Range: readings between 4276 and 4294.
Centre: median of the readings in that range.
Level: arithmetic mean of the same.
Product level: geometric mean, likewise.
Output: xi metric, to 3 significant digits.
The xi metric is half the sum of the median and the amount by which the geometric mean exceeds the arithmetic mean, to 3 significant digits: 2.17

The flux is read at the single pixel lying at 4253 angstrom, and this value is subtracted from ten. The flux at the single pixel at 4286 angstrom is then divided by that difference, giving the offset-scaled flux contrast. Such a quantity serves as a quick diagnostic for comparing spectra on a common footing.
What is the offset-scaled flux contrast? 0.76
